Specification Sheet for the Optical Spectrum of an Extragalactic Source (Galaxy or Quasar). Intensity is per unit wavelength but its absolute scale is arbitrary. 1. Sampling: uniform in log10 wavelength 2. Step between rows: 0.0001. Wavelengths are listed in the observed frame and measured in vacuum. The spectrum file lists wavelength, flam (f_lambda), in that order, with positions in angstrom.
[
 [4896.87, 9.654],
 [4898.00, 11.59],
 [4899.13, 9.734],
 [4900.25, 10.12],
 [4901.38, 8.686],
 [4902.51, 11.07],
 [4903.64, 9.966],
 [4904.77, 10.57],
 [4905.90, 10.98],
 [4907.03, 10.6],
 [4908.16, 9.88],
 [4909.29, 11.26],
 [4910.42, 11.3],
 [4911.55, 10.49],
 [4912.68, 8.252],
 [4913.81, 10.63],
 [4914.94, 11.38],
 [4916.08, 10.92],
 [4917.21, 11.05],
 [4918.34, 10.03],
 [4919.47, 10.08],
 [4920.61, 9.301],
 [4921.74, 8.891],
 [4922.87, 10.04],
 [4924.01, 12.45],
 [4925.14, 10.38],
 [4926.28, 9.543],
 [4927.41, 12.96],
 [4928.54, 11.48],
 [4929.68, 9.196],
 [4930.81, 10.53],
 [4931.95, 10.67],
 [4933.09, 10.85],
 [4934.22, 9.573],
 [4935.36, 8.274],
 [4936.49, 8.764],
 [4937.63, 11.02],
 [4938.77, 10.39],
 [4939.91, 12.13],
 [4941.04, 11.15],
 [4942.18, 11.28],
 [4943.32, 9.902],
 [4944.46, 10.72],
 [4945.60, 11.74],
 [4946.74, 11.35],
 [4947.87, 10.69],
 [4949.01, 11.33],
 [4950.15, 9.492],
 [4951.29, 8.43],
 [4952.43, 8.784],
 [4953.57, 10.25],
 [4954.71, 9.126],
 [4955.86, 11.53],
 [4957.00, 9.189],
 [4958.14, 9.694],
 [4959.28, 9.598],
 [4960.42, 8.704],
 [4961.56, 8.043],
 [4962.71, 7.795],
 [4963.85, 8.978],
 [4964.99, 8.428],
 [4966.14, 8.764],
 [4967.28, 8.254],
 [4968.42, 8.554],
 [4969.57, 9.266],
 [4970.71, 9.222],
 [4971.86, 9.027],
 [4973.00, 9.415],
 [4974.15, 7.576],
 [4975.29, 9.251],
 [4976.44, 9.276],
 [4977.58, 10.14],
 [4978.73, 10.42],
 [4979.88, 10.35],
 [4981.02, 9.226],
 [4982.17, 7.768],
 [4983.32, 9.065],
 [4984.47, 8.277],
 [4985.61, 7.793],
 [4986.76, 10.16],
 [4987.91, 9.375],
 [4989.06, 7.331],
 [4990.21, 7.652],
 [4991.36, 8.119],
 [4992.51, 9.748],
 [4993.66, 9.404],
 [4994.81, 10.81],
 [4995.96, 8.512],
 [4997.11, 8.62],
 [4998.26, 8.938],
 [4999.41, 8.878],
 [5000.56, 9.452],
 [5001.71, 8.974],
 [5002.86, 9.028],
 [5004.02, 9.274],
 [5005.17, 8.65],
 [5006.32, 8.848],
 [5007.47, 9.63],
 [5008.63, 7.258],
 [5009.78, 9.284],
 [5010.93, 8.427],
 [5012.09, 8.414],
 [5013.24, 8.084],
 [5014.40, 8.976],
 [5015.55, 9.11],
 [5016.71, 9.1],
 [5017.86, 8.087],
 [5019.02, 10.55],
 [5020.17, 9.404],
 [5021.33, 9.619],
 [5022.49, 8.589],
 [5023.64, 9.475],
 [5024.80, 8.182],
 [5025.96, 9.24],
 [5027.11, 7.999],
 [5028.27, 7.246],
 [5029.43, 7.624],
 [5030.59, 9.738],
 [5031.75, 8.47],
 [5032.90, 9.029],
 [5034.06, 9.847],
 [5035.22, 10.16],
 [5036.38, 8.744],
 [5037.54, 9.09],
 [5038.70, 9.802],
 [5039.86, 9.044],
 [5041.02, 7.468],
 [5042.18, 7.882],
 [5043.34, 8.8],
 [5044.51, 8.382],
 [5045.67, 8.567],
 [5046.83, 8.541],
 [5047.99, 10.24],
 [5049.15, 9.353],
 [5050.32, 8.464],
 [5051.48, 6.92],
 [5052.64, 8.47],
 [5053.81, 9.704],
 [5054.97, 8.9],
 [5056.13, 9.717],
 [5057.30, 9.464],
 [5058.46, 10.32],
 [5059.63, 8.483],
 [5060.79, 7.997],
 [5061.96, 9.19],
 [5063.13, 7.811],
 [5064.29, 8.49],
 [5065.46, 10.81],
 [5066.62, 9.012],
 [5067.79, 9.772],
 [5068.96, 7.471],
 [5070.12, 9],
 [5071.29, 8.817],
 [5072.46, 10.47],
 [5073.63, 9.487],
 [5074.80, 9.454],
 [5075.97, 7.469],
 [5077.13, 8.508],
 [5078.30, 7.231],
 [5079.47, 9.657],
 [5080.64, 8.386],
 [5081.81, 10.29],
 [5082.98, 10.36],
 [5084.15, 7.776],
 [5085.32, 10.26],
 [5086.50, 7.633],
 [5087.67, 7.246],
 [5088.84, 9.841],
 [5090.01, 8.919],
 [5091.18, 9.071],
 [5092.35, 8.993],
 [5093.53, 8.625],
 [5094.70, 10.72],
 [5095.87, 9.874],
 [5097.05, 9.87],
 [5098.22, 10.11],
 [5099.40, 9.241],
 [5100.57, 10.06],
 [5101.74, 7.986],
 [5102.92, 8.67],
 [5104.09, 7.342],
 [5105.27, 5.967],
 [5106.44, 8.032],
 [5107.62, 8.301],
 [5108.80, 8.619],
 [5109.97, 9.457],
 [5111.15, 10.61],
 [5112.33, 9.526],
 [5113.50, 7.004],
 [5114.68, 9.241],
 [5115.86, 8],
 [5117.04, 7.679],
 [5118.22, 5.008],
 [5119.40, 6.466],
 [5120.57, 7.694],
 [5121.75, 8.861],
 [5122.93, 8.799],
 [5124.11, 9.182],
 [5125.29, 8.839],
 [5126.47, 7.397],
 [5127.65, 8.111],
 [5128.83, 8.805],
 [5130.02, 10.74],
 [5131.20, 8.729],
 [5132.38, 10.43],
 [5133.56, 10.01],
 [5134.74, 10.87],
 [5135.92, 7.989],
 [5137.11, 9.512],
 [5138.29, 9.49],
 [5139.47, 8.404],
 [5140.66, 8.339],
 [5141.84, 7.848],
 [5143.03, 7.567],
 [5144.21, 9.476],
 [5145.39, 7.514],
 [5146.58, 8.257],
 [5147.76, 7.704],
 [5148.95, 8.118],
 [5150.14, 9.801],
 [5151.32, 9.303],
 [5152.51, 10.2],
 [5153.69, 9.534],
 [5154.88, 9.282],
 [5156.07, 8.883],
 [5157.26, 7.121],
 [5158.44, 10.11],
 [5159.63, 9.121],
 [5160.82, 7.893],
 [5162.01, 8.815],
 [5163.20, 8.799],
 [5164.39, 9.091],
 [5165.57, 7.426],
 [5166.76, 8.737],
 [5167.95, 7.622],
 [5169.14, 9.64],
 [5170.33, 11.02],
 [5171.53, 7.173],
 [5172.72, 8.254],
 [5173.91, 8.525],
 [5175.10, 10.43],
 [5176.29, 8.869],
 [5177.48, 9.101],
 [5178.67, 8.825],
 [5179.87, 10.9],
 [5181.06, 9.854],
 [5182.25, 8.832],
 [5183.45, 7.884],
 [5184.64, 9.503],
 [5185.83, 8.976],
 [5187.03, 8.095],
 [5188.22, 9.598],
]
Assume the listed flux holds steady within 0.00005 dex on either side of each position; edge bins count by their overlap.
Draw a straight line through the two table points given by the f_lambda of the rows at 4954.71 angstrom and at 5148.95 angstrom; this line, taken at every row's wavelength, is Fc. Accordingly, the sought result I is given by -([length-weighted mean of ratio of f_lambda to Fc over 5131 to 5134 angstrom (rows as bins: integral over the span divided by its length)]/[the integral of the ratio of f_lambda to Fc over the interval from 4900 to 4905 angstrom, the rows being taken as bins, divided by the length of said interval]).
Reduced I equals -1.12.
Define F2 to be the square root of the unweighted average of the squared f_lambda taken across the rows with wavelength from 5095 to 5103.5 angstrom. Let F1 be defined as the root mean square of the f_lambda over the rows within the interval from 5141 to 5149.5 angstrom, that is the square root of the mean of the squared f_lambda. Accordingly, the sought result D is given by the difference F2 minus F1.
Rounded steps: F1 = 8.1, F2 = 9.4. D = 1.3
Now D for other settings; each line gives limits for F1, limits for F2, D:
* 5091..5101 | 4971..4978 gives -0.5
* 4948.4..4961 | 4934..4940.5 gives 0.4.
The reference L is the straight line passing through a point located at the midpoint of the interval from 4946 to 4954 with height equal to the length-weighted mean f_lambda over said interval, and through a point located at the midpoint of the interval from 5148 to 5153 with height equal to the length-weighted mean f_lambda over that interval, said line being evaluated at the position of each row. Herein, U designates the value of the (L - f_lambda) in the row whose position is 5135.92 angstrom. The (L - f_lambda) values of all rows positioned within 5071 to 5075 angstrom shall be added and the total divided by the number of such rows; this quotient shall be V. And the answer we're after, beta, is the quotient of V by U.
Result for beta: -0.01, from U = 1.3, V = 0.0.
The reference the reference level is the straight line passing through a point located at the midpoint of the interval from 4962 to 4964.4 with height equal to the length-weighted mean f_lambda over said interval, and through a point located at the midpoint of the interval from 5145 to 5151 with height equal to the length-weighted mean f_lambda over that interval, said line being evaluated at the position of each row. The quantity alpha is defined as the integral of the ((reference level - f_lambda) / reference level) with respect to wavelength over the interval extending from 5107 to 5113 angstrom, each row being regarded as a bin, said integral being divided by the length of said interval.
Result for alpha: -0.11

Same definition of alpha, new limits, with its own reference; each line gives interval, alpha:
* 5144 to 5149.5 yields 0.03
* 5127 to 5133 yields -0.12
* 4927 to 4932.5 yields -0.31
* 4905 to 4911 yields -0.29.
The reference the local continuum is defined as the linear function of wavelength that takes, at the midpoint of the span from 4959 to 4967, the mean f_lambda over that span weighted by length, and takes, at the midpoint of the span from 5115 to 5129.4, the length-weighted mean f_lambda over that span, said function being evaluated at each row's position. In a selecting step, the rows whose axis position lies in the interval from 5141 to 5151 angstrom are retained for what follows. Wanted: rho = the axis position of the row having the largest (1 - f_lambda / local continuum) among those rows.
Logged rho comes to 5145.39 angstrom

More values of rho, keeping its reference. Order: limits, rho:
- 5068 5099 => 5078.30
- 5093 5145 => 5118.22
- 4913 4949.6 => 4935.36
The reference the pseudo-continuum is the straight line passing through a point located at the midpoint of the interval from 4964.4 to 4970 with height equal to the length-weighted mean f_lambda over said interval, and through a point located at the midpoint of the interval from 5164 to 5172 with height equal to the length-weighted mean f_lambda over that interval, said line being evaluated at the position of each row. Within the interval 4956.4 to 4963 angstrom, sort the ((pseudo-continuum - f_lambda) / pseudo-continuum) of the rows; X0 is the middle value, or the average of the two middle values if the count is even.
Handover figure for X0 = -0.04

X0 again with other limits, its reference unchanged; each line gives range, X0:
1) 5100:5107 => 0.08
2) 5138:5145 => 0.04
